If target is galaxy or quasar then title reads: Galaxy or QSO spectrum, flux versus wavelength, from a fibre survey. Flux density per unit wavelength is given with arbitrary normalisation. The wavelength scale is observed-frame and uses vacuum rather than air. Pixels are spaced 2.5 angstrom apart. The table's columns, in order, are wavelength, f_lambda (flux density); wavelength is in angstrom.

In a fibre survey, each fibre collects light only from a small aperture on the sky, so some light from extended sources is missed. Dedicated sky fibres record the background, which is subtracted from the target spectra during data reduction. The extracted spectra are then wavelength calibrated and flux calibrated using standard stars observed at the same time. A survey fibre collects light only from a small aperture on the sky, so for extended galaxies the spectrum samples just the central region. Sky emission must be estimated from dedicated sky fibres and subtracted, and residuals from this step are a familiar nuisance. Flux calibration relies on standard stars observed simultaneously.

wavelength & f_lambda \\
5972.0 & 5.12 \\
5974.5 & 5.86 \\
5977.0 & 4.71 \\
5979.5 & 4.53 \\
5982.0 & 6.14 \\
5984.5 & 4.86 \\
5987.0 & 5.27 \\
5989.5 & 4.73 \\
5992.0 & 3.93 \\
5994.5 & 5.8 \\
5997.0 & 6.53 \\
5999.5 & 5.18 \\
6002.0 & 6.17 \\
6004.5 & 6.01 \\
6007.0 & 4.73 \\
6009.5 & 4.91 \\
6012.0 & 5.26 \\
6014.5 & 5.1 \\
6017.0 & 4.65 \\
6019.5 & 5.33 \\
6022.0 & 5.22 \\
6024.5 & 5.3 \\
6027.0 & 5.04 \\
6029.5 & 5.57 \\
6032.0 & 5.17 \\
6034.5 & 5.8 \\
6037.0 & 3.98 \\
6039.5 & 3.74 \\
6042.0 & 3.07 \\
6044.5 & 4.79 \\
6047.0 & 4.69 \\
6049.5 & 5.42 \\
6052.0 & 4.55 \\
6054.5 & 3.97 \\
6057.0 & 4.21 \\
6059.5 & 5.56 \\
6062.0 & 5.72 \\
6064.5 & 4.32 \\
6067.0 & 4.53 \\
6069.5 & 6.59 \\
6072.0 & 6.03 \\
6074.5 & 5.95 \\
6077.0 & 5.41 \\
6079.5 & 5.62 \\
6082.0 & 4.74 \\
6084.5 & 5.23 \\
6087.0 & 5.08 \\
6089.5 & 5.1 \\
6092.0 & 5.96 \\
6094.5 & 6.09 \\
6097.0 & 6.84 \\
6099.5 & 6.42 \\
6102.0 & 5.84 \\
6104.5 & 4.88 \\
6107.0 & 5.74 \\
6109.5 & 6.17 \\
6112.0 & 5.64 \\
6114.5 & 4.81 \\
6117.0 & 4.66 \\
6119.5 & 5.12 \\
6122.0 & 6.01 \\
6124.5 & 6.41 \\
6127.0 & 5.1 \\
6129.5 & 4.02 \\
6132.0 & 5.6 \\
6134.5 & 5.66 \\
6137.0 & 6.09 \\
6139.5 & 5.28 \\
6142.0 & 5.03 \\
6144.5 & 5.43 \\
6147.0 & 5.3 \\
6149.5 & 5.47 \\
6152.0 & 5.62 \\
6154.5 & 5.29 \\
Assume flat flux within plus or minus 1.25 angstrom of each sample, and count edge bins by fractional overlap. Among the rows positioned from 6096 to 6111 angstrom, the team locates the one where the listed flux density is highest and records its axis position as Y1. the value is 6097.0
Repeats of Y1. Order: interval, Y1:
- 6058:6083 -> 6069.5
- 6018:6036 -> 6034.5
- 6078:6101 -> 6097.0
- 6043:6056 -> 6049.5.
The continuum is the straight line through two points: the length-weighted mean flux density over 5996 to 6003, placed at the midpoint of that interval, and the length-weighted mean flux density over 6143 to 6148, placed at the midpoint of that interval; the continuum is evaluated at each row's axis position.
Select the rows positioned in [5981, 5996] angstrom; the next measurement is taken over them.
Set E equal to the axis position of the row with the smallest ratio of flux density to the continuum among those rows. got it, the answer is 5992.0 angstrom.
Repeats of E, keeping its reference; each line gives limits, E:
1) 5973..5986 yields 5979.5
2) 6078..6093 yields 6082.0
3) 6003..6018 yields 6017.0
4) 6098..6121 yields 6117.0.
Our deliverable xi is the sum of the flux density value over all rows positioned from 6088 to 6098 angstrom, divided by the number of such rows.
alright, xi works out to 6.00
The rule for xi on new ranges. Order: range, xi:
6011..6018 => 5.00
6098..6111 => 5.81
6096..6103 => 6.37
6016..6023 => 5.07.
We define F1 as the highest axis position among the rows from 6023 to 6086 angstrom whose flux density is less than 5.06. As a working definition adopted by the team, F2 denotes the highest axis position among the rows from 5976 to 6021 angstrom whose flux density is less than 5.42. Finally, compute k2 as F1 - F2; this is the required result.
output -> 62.5 angstrom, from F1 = 6082.0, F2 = 6019.5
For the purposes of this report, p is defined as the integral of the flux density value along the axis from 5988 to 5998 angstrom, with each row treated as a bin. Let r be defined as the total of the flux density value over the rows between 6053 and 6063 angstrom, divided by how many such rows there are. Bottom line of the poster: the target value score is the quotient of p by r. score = 10.7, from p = 52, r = 4.9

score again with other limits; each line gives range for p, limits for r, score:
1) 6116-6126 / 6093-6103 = 8.8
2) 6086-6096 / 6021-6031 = 10.6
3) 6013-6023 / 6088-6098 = 8.5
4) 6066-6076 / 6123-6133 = 11.0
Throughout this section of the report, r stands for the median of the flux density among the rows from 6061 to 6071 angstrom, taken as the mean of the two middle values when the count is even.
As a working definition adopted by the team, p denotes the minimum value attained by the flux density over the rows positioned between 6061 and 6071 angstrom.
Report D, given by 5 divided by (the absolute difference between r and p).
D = 6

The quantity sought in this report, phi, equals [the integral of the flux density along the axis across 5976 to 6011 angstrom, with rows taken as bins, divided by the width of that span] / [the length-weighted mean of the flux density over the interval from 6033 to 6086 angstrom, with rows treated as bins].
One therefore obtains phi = 1.06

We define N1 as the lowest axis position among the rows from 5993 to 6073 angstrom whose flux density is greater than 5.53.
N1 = 5994.5 angstrom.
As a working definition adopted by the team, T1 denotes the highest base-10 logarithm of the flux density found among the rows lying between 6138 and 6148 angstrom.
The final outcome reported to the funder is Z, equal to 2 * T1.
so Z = 1.47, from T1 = 0.735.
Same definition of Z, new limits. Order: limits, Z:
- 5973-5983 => 1.58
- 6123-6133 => 1.61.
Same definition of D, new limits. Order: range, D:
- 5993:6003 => 6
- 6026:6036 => 15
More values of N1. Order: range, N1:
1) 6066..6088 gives 6069.5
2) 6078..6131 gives 6079.5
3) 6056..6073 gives 6059.5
